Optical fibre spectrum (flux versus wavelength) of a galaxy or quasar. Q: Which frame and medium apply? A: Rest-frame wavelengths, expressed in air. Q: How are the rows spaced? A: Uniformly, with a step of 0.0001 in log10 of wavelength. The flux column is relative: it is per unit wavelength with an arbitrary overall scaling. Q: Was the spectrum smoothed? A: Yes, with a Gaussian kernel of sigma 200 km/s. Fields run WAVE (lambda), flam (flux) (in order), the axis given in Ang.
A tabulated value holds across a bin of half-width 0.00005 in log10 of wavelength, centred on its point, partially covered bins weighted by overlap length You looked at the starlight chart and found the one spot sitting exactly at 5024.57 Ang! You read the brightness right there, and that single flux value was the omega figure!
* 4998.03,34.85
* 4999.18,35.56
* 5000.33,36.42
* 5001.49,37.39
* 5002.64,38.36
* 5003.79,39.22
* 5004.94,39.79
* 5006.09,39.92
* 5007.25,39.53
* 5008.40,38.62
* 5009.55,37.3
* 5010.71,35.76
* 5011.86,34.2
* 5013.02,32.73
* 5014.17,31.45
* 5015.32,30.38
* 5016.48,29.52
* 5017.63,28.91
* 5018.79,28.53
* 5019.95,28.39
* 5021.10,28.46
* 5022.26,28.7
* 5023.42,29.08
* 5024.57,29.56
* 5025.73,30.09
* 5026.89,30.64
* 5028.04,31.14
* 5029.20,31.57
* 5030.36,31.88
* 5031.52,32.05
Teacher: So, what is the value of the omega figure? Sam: 29.56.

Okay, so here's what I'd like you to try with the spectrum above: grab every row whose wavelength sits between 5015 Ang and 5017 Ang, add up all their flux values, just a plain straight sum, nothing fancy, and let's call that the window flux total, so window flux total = 60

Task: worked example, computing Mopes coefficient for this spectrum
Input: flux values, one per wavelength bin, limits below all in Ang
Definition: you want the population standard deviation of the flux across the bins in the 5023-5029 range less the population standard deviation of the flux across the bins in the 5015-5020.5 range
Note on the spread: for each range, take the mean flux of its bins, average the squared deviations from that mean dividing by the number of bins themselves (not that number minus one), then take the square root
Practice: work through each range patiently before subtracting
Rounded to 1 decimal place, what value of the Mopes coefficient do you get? 0.0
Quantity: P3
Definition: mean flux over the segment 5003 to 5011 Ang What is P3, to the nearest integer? 39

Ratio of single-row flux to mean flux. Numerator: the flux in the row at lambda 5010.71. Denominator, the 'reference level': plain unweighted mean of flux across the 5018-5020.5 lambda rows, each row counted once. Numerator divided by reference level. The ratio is 1.26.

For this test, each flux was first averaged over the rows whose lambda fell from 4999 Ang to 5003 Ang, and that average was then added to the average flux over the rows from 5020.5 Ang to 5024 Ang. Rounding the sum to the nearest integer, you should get 66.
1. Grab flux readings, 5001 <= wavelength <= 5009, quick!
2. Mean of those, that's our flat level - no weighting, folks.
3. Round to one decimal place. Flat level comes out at 39.0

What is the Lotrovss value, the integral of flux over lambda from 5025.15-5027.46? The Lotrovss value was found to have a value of 70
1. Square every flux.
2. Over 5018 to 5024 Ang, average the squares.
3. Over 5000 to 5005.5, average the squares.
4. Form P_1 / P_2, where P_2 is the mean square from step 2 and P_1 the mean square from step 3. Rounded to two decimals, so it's 1.79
